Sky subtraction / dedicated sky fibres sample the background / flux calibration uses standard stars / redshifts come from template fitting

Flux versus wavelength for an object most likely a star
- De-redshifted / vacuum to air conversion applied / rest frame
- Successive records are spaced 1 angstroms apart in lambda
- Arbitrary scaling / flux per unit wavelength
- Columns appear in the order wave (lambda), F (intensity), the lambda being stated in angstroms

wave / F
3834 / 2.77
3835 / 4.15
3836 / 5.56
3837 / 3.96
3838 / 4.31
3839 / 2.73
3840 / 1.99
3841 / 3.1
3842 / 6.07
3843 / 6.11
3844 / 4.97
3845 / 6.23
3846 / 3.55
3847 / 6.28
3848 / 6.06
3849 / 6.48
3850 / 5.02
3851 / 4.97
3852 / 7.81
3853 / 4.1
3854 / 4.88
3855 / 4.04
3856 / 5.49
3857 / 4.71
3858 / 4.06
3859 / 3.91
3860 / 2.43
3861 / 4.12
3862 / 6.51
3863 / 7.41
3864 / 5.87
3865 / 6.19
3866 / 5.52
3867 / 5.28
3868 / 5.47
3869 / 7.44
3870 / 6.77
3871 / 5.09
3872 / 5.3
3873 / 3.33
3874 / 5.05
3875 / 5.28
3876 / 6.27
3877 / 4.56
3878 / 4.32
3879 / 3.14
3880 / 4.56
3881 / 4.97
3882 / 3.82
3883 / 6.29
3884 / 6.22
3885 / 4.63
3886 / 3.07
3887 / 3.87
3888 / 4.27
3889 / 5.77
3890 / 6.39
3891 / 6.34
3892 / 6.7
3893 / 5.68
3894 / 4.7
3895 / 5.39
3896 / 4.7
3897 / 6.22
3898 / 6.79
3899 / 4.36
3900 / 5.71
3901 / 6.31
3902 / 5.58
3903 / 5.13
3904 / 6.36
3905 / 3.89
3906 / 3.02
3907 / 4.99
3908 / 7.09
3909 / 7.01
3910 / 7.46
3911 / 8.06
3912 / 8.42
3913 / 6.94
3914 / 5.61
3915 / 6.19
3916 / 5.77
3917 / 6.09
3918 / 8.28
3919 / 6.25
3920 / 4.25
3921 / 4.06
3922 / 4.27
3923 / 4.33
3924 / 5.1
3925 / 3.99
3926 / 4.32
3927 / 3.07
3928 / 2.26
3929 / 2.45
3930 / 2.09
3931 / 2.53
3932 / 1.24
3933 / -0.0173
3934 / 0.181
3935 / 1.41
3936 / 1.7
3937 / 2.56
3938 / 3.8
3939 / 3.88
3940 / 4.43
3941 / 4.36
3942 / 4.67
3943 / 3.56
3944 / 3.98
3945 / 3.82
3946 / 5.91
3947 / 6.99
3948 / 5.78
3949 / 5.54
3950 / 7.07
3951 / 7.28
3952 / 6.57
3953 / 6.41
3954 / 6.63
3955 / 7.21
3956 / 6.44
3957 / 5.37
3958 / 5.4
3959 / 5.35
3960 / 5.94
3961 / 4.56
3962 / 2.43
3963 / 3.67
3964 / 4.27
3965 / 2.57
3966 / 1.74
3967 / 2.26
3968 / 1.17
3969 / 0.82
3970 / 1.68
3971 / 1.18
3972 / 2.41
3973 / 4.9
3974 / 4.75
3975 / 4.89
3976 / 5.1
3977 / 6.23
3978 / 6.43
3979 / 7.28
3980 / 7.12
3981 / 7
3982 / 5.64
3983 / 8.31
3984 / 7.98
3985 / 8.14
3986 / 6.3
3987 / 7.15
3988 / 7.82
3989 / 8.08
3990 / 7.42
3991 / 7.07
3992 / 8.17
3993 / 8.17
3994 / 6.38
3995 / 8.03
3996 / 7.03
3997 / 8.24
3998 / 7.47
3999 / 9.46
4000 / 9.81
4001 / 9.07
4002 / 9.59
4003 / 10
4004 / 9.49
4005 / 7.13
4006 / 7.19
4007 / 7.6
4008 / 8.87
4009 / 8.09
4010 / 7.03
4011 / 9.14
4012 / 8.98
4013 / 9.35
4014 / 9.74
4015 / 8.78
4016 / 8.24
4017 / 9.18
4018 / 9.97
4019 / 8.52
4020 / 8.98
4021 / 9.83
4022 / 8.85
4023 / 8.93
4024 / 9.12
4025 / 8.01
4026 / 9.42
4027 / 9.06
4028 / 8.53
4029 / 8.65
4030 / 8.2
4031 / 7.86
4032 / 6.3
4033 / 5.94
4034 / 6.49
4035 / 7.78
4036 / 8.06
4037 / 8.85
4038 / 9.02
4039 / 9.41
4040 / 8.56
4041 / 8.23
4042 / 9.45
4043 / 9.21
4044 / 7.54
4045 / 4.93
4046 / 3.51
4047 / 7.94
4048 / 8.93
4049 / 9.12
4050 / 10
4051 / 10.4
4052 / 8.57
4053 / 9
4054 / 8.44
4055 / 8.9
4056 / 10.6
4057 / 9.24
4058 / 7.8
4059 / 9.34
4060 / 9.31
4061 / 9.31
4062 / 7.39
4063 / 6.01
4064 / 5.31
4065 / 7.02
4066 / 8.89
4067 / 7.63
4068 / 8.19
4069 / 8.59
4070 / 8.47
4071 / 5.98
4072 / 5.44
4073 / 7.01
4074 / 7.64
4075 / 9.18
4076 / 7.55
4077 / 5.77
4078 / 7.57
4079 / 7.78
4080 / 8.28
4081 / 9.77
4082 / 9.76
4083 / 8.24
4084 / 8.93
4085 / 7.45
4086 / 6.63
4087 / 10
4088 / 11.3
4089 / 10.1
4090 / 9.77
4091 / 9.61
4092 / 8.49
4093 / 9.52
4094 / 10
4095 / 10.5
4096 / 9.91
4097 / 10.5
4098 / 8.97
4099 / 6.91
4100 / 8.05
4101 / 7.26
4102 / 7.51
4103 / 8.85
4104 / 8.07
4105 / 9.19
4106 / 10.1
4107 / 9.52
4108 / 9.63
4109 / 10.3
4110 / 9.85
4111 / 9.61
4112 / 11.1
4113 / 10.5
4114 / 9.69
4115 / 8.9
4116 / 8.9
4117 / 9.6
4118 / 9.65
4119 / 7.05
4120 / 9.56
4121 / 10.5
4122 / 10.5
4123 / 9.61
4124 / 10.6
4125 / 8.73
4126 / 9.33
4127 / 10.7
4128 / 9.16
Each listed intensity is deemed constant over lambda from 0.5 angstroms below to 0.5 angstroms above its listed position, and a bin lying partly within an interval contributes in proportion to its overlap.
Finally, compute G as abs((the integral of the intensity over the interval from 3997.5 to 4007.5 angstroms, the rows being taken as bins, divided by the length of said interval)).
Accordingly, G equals 8.68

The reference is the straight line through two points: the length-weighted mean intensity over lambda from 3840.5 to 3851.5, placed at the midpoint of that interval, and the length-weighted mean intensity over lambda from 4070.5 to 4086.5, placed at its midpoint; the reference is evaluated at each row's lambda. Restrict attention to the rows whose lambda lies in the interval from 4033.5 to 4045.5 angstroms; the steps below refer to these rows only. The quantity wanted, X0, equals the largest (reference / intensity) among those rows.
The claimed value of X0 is 1.49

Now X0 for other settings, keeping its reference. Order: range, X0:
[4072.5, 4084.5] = 1.33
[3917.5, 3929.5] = 2.73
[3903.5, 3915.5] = 1.97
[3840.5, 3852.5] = 1.71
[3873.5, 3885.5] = 1.81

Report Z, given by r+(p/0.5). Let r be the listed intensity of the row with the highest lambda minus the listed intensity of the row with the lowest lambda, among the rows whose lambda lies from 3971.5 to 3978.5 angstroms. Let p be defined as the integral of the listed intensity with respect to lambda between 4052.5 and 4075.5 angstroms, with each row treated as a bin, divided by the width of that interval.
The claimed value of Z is 20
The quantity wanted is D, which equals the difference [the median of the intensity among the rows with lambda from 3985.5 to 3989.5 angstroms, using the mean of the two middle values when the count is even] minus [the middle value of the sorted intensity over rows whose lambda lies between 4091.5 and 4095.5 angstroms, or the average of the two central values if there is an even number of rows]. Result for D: -2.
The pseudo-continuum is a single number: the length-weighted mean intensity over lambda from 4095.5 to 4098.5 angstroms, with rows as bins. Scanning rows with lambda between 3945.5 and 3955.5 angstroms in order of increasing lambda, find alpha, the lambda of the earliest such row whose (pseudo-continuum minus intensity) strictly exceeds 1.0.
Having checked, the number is 3946 angstroms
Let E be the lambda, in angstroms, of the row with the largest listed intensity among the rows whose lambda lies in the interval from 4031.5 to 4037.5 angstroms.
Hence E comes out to 4037 angstroms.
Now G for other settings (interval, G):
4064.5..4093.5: 8.30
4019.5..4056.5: 8.40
